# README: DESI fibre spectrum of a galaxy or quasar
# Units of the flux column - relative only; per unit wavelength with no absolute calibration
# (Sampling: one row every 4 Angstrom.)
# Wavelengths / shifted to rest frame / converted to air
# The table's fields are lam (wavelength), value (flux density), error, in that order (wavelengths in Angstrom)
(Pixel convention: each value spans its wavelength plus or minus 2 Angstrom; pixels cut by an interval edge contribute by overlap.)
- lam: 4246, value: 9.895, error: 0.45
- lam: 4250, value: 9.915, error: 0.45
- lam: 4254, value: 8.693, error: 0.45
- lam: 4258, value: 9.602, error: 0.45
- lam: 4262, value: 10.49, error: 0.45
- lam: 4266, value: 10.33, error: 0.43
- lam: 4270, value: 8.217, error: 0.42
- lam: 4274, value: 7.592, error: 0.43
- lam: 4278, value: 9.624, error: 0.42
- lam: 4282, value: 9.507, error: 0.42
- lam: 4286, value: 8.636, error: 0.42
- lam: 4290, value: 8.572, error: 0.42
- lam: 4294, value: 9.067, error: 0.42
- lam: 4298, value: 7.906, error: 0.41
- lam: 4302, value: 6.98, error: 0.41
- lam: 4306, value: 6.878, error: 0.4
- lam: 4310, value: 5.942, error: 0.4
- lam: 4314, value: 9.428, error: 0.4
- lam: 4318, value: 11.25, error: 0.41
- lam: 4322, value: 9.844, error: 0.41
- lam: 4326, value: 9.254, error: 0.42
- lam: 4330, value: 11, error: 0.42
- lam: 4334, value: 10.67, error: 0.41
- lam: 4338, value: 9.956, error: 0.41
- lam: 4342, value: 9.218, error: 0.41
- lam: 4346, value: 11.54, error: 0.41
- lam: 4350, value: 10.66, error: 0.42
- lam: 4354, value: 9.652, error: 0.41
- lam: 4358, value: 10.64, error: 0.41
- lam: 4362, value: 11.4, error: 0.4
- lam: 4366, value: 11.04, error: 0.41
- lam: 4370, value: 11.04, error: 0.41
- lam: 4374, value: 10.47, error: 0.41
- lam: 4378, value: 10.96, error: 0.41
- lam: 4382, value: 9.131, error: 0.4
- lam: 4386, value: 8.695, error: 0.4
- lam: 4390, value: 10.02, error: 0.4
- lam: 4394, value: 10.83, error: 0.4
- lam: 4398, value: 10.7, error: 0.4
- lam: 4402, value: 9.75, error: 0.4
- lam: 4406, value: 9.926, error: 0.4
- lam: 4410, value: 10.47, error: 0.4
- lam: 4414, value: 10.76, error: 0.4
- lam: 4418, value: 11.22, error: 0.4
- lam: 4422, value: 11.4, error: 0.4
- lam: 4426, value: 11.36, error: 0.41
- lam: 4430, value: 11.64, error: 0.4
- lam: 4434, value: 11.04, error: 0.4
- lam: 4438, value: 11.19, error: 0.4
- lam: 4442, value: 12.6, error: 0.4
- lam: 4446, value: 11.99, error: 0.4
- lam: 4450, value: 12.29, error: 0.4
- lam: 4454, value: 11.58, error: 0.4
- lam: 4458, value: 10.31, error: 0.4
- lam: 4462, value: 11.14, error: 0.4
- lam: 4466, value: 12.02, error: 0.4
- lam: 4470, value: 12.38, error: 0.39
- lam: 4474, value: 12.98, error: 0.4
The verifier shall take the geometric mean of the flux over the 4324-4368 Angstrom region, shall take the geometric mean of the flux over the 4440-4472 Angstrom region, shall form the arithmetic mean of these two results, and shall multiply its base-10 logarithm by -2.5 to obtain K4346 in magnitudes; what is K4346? -2.61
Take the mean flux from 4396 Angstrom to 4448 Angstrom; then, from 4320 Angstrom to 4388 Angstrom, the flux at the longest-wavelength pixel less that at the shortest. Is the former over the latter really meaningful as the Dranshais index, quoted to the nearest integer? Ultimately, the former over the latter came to -10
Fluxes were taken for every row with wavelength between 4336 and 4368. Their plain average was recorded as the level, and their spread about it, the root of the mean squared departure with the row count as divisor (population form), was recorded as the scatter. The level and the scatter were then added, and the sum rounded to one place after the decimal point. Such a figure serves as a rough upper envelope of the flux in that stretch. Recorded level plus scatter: 11.3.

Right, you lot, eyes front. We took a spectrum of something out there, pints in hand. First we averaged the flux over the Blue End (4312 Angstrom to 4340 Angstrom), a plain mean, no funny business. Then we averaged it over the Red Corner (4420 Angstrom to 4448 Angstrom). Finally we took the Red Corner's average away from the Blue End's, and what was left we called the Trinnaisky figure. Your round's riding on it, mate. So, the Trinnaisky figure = -1.4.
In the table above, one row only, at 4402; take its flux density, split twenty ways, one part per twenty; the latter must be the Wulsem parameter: 0.49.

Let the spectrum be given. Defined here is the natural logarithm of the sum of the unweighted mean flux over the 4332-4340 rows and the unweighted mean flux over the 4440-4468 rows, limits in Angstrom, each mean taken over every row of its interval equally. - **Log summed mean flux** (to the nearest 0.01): 3.09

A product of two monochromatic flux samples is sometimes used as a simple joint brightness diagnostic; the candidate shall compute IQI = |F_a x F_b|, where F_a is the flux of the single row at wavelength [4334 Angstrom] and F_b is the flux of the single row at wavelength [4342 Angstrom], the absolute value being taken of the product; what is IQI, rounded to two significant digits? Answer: 98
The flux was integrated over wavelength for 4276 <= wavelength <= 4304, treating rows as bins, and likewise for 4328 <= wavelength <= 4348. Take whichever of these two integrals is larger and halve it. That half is 121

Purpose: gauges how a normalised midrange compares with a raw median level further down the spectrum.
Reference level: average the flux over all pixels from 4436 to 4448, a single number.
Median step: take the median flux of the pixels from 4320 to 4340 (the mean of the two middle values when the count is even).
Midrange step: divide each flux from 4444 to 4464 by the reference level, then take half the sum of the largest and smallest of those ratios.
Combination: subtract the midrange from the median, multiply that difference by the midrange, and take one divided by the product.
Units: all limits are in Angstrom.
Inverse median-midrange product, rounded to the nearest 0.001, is 0.117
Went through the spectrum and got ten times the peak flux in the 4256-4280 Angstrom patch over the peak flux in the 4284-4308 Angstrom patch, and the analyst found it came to 11.6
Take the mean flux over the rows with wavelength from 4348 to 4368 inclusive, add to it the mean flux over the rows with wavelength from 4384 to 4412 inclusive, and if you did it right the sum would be 20.7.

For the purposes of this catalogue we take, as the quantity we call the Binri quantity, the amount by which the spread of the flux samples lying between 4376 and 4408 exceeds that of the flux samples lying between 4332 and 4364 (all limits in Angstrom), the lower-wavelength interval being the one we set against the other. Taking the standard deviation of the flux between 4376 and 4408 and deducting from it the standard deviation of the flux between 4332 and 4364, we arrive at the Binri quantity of 0.00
